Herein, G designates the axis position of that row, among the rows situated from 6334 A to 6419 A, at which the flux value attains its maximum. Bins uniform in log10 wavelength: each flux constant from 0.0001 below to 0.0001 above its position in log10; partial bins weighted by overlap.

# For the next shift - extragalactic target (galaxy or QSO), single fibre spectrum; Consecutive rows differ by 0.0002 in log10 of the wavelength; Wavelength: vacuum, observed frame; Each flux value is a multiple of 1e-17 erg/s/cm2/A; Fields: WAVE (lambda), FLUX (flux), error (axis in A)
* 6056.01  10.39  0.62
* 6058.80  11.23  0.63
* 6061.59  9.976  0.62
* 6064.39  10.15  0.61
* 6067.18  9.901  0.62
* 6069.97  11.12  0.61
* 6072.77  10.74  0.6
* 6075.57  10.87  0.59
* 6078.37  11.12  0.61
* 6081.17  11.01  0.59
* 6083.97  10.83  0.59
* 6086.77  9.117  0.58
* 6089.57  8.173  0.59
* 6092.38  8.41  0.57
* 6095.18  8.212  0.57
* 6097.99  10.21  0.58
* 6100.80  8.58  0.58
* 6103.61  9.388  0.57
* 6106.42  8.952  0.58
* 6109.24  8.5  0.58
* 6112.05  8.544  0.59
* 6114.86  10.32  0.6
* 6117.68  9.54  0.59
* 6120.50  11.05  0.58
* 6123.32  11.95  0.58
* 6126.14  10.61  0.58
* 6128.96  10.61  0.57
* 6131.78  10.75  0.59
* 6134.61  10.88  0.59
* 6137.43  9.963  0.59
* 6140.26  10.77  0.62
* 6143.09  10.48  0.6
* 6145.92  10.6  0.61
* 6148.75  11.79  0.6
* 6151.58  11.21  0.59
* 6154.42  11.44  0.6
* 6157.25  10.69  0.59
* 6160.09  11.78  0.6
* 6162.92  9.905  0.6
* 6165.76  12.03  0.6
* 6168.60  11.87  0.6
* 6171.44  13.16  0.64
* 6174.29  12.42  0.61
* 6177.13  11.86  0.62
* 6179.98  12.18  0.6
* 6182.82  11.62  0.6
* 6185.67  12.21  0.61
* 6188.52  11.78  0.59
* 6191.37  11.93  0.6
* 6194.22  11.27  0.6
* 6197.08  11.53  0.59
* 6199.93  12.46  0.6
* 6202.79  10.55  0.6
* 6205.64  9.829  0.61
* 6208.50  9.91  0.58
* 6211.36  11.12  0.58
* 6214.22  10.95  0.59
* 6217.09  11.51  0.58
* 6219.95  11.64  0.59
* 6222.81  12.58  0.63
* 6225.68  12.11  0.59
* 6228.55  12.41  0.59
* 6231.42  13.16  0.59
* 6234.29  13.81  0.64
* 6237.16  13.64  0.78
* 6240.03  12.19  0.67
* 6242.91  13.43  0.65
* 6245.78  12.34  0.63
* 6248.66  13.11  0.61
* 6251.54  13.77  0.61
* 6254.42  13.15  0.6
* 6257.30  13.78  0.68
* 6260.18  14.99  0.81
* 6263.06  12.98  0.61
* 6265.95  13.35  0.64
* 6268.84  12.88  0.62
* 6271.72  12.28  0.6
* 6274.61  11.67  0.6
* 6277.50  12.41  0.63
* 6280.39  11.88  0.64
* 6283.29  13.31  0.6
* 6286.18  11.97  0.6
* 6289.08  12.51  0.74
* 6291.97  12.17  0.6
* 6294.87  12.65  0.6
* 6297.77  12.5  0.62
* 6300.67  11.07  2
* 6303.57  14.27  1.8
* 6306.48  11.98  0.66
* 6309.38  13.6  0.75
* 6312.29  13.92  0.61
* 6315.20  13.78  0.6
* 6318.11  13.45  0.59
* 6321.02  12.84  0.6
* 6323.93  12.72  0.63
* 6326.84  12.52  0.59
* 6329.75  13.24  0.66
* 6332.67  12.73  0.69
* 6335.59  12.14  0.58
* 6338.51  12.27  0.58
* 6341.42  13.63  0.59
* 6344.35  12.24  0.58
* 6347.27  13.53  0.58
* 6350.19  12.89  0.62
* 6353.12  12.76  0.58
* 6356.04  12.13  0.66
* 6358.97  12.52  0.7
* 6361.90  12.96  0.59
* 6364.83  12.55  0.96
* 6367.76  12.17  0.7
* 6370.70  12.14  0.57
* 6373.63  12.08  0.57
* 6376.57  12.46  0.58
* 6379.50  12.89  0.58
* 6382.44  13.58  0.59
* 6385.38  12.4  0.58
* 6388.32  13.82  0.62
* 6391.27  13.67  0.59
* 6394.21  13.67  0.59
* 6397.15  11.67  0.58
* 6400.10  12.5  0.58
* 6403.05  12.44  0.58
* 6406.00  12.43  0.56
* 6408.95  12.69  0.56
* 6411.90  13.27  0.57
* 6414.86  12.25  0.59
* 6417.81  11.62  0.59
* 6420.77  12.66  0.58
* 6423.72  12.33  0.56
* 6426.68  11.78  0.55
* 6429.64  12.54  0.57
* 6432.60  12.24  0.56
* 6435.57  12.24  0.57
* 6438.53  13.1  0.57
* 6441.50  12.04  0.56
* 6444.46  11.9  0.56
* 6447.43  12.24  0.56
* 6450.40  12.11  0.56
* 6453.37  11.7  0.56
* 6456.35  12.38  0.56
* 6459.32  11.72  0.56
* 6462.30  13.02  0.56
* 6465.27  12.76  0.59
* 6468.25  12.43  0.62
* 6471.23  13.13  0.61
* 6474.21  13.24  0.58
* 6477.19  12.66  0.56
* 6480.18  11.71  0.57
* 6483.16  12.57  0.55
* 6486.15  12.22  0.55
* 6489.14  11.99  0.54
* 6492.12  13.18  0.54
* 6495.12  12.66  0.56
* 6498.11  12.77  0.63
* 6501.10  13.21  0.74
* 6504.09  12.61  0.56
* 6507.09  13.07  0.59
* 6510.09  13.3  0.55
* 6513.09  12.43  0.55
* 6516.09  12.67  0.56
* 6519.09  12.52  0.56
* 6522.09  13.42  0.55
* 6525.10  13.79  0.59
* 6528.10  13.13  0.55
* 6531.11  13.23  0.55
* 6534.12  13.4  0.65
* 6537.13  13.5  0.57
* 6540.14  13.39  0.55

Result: 6388.32 A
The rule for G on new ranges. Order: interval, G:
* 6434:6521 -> 6510.09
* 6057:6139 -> 6123.32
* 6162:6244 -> 6234.29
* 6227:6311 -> 6260.18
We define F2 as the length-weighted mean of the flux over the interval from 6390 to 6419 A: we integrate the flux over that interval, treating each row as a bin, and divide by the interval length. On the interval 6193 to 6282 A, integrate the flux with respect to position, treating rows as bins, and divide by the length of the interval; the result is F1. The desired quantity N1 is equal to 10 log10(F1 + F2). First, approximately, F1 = 12.4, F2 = 12.6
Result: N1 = 13.98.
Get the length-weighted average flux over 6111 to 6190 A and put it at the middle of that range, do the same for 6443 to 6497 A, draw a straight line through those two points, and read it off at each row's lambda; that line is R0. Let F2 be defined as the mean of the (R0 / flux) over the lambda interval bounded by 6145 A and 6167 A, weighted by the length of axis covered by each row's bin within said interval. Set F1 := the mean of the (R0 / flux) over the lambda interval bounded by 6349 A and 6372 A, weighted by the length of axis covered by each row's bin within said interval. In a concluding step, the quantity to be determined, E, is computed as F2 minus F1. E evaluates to 0.04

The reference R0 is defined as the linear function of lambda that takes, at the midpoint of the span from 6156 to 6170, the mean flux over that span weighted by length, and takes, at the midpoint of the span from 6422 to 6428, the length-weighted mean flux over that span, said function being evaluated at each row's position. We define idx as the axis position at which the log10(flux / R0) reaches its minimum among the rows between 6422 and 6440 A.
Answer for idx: 6426.68 A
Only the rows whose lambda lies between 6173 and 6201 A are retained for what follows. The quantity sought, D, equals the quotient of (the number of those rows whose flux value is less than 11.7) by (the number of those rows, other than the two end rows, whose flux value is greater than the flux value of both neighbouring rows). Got 1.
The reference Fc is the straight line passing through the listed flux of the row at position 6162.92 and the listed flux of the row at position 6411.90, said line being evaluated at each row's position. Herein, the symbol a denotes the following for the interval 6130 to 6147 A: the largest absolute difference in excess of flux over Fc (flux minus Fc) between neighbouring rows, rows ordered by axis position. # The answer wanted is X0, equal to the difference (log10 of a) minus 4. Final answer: -4.02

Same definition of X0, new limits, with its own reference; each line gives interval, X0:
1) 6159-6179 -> -3.68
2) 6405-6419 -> -3.97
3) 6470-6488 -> -4.00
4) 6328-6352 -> -3.84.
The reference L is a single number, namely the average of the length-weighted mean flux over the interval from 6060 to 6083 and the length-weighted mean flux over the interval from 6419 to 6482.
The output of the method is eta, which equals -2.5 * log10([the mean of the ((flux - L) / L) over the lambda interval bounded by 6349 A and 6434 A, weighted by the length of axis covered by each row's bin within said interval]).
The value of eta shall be 2.56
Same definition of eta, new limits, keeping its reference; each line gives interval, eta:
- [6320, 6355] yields 2.38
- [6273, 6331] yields 2.43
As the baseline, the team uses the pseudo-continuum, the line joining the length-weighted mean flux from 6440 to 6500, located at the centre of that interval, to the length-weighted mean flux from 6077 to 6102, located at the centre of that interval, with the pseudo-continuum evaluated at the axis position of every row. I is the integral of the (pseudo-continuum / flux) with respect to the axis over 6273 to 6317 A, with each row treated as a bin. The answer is 38.7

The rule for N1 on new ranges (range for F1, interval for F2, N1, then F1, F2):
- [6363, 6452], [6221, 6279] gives 14.07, 12.5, 13.0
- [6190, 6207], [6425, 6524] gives 13.77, 11.3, 12.5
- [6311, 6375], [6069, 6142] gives 13.58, 12.8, 10.0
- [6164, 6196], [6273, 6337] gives 13.93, 12.0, 12.7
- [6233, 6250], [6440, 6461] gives 14.00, 13.1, 12.0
